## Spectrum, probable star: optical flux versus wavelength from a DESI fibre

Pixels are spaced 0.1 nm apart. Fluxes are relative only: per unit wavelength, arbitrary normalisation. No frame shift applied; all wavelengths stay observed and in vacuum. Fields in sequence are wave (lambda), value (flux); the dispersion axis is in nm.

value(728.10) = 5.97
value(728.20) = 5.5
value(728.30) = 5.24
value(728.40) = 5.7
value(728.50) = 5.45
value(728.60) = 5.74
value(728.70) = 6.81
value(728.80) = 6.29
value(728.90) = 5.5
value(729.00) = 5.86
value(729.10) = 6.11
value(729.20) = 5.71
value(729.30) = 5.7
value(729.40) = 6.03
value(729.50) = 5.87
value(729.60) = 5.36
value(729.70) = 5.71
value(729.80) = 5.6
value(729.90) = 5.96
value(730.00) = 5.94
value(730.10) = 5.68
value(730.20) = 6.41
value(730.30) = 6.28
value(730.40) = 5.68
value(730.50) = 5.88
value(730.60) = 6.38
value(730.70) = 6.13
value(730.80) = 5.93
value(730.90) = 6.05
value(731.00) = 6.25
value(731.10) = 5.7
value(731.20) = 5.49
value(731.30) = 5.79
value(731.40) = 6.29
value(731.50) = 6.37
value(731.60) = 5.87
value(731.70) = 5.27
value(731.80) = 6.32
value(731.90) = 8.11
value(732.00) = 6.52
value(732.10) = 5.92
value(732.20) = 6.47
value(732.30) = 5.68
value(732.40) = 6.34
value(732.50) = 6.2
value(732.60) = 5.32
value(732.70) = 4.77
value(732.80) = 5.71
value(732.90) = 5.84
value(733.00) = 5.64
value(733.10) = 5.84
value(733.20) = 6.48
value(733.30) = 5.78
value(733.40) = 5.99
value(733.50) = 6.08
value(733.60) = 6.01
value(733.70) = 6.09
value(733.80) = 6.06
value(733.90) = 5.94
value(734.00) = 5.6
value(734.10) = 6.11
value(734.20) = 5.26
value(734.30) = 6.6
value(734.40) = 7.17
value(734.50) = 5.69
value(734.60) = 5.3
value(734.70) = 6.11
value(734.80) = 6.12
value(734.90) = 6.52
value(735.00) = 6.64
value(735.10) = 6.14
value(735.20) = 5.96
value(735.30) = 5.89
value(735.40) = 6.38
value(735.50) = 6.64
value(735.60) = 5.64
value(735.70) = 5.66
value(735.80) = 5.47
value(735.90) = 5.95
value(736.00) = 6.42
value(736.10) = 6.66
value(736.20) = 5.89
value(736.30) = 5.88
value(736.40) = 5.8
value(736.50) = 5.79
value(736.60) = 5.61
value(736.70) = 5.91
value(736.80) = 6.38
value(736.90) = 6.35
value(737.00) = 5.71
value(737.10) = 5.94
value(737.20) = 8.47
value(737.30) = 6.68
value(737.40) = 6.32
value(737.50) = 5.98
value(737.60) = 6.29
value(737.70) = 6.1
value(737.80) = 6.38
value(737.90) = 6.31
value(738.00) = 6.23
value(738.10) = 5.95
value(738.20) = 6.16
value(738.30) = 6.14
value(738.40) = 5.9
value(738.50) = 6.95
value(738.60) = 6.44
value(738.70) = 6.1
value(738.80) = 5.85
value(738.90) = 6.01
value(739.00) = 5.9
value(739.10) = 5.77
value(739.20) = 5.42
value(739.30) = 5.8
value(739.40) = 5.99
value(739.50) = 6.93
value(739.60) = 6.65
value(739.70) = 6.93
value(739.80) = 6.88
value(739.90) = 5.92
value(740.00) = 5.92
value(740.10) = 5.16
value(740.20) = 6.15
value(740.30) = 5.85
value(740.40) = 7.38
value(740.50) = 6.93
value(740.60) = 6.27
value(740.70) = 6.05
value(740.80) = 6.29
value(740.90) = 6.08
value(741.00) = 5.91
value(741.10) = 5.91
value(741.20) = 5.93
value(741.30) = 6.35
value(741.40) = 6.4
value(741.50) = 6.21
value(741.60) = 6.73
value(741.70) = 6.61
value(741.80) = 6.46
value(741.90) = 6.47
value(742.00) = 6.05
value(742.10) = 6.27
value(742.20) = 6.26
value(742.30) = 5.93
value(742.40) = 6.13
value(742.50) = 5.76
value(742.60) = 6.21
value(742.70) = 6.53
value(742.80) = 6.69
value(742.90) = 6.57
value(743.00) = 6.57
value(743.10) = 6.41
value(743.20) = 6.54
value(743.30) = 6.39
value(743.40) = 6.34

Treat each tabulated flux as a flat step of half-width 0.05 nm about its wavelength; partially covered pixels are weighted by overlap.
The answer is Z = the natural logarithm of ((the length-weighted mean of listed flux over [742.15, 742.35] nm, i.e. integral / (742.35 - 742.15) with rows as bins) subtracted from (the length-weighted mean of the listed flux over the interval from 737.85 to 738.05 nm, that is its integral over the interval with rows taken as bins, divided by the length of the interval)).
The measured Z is -1.7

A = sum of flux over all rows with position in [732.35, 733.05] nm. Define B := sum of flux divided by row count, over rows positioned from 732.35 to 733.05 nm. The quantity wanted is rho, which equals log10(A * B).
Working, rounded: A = 40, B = 5.7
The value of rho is 2.36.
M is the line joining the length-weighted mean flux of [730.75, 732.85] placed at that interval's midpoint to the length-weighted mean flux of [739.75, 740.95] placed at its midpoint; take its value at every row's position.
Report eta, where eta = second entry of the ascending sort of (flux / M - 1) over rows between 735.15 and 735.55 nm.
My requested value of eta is -0.024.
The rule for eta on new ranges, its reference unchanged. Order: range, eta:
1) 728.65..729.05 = -0.014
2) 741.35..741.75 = 0.021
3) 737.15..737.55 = 0.025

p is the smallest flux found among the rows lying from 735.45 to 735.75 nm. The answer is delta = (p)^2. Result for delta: 31.8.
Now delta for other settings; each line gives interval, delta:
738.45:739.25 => 29.4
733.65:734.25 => 27.7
